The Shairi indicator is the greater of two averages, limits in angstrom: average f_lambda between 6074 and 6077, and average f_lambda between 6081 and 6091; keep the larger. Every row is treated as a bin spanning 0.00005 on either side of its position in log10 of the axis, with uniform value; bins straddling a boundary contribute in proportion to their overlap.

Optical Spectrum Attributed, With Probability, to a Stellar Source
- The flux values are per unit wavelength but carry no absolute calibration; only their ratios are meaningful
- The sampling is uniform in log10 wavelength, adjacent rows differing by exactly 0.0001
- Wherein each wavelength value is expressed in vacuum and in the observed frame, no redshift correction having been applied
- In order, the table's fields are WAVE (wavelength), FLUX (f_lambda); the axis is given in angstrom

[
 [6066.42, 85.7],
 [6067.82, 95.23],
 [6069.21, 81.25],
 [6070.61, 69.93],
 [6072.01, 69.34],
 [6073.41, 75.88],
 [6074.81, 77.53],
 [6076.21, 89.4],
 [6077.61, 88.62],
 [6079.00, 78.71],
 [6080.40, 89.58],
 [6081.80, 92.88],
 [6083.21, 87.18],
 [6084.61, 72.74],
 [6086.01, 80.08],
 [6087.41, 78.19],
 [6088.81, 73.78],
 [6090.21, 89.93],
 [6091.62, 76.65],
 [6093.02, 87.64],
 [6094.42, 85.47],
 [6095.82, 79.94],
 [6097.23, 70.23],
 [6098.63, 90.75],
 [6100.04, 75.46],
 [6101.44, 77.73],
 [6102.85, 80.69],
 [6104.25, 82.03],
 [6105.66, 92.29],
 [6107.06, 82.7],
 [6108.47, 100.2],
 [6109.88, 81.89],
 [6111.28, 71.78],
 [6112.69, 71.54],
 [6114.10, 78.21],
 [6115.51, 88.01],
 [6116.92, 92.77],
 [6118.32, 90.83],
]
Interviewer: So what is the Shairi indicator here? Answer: 83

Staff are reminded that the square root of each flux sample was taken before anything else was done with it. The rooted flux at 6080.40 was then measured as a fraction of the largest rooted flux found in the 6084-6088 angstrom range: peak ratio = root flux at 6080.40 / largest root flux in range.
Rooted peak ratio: 1.06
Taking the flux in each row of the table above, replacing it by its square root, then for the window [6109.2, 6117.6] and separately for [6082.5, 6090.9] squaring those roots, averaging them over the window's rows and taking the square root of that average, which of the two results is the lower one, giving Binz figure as 8.96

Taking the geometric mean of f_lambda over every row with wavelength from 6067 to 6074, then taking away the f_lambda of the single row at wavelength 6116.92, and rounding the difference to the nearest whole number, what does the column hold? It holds -15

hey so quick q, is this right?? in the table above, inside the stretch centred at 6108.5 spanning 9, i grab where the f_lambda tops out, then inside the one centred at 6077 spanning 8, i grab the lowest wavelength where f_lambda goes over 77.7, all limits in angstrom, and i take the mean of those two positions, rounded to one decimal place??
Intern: 6092.3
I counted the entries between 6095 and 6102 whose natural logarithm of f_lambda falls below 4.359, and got 3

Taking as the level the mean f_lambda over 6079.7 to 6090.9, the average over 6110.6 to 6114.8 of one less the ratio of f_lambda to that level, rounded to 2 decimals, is 0.11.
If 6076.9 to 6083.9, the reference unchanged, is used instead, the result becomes -0.05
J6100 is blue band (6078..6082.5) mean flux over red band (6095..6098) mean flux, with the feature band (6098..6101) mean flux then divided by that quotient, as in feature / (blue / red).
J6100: 72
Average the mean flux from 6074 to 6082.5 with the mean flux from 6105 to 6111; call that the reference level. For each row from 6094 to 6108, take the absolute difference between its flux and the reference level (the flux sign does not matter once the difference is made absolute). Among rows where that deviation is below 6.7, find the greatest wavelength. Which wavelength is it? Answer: 6107.06 angstrom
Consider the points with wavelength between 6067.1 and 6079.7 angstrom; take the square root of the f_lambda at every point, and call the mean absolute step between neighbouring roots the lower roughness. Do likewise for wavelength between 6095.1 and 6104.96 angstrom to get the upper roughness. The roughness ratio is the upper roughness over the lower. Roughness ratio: 1.24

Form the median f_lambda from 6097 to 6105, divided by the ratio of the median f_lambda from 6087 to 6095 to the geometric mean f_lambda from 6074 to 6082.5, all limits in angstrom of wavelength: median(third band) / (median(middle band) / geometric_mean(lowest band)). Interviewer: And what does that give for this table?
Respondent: 83.2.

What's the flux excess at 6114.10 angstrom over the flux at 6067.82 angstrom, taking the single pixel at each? -17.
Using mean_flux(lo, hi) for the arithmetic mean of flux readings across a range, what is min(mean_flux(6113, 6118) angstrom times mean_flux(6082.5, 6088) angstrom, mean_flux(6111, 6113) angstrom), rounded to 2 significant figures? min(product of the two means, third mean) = 72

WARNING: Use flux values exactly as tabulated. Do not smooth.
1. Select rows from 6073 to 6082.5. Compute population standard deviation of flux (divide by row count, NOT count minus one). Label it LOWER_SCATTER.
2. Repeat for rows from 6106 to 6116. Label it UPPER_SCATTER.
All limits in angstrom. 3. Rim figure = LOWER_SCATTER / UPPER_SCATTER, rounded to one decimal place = 0.7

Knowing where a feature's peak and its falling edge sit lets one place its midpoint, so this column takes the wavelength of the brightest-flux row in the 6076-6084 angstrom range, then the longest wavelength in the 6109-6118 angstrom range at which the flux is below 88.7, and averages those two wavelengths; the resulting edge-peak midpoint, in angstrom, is 6098.7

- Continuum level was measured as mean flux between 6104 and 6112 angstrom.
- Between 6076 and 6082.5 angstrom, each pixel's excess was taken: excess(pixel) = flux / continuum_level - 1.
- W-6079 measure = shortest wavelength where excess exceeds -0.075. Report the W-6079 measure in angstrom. 6076.21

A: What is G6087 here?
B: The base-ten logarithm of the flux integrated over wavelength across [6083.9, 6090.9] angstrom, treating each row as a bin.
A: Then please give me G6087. 2.74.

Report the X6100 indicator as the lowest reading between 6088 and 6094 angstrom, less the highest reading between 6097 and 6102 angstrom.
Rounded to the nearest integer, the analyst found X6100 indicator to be -17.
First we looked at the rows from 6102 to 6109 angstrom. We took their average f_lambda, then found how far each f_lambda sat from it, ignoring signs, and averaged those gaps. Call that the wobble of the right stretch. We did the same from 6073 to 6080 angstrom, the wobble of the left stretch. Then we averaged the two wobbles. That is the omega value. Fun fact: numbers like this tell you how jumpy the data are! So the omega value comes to 6.3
